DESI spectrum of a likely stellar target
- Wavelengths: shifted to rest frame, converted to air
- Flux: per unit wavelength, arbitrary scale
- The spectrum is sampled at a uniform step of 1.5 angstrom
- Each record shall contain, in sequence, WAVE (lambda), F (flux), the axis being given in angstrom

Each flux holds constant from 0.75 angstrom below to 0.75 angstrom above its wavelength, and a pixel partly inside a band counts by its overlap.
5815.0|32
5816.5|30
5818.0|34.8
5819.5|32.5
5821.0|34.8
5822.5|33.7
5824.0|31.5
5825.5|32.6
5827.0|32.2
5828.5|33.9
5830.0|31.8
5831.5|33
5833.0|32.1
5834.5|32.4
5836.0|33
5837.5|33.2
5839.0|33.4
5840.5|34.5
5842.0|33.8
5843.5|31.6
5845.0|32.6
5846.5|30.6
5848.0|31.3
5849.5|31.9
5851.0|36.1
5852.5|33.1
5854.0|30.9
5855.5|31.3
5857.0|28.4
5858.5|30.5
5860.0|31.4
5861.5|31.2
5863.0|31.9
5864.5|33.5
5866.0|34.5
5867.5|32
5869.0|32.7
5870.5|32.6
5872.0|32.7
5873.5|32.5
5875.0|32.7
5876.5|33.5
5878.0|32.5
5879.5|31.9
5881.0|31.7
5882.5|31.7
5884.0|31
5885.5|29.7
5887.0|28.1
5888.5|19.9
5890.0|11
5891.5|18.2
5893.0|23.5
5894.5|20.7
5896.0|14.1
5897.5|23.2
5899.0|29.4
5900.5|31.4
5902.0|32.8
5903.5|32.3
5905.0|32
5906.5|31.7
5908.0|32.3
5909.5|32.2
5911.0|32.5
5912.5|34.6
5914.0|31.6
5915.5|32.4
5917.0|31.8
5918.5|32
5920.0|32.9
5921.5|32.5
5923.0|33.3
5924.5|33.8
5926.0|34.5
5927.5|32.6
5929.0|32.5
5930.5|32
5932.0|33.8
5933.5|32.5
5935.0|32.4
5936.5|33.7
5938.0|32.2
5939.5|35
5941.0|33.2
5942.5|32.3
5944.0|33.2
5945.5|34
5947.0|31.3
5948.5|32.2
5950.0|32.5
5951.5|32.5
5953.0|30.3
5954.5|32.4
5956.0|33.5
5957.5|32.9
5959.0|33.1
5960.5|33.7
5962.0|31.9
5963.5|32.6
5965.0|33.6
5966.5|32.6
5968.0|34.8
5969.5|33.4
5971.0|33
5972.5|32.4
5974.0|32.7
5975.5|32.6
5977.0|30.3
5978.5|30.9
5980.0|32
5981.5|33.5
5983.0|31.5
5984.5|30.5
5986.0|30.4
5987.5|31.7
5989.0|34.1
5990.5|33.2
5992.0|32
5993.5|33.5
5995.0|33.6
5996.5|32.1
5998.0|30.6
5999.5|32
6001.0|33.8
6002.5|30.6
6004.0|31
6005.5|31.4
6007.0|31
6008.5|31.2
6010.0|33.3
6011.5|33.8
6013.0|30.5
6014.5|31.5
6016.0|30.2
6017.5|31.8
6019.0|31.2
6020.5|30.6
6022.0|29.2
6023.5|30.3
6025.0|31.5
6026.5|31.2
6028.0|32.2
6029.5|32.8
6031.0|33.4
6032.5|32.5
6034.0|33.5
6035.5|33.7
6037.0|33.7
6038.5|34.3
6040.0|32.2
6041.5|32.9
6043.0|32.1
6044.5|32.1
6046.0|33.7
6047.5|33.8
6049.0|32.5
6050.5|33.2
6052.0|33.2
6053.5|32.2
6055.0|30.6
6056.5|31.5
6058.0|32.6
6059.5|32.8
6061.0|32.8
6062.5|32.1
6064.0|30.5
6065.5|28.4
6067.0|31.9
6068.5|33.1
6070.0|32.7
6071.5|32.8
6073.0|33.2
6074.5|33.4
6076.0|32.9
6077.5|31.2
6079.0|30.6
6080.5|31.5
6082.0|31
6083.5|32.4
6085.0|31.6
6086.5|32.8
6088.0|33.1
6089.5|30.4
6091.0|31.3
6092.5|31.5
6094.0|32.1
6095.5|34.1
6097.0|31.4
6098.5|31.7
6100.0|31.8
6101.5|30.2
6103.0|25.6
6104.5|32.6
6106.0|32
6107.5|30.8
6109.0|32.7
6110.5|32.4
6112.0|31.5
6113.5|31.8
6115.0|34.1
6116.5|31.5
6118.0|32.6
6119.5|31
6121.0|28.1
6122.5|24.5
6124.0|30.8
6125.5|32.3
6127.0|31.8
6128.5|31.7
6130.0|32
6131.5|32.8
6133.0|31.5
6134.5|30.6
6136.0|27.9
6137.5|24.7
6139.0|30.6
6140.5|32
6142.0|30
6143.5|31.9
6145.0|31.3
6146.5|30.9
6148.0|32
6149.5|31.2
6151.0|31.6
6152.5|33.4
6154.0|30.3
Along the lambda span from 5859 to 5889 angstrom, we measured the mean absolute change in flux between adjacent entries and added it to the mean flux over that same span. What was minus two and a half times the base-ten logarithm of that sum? -3.78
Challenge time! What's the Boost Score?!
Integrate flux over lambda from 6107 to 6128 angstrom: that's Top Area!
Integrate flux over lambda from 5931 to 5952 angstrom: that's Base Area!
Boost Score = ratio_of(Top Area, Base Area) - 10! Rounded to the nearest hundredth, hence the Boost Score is -9.05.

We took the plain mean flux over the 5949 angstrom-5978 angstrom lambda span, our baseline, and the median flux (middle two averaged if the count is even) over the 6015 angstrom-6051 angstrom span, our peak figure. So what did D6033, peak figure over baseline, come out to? 0.99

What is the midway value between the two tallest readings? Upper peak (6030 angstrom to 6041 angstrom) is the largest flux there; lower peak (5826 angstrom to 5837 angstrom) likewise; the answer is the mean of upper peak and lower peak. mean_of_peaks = 34.1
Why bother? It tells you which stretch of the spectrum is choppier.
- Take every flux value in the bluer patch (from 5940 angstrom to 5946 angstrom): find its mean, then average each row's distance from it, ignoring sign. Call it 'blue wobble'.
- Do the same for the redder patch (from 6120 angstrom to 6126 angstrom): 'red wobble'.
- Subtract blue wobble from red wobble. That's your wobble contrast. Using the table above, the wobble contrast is 2.2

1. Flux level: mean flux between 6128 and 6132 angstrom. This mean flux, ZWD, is 32.2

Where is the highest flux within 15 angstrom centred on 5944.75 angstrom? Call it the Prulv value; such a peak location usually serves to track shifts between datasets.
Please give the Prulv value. 5939.5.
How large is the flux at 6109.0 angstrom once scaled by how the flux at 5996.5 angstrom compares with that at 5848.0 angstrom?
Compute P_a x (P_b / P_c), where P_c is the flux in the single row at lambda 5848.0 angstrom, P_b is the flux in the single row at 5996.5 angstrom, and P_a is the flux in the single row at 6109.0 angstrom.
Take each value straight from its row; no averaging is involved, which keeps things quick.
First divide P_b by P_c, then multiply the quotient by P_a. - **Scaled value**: 33.5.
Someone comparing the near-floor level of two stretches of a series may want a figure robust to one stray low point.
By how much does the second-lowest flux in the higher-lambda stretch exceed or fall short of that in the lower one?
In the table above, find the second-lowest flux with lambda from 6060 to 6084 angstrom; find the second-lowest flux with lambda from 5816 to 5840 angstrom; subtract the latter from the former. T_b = -1.0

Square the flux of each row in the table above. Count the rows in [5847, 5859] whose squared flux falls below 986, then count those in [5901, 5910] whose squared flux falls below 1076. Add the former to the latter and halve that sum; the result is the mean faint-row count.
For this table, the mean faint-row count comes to 5.5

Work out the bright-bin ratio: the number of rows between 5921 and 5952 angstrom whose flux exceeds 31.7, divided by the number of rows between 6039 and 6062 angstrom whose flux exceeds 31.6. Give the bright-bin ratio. 1.5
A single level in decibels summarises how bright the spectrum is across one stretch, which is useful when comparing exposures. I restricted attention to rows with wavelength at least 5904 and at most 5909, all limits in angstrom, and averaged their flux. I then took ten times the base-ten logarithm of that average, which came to 15.1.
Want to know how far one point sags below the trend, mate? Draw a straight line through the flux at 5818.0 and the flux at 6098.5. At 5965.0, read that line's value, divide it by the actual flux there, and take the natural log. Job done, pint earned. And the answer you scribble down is -0.013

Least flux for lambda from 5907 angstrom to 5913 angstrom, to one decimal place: 32.2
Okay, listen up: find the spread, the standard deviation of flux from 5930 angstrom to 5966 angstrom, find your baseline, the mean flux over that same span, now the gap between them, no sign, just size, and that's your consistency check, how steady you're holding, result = 31.8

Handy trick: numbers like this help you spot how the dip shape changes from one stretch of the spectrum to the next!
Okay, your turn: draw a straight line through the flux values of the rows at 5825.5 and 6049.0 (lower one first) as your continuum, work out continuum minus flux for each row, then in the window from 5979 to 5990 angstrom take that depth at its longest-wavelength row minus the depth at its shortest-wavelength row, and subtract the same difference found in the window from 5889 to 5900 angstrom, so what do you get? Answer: 16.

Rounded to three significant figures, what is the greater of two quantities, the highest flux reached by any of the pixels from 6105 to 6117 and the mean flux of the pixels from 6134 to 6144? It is 34.1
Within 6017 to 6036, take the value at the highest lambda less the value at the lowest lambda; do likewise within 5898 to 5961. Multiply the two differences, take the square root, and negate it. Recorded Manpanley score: -2.9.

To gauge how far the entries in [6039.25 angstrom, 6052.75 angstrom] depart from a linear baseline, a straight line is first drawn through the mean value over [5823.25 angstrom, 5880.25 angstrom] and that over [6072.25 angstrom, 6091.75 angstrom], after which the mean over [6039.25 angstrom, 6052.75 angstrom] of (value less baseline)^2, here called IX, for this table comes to 1.1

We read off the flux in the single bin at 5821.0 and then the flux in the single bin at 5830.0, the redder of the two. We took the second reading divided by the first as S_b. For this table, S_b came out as 0.91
